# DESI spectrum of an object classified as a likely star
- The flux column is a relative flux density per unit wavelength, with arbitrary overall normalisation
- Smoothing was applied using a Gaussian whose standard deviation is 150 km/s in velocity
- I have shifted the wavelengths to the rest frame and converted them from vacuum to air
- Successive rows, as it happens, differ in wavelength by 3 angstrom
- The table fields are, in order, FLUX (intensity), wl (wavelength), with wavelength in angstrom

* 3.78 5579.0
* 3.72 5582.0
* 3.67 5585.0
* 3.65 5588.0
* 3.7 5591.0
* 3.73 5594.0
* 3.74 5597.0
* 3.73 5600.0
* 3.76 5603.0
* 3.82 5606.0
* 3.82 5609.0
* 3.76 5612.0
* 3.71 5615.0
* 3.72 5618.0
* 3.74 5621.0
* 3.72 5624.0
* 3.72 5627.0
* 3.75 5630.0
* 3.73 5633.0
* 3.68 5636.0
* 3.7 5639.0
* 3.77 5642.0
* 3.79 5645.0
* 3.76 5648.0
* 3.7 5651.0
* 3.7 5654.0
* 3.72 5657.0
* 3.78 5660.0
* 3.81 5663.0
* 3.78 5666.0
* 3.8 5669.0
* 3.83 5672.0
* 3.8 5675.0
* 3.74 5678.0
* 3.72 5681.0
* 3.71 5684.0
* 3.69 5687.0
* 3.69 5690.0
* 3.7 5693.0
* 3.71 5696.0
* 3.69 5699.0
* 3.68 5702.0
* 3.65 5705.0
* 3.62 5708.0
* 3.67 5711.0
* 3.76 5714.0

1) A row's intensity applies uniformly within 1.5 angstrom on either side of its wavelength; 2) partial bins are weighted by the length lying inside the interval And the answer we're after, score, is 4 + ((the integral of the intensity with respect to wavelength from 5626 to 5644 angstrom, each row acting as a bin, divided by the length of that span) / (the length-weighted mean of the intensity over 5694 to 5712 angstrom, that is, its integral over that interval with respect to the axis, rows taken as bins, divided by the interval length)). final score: 5.02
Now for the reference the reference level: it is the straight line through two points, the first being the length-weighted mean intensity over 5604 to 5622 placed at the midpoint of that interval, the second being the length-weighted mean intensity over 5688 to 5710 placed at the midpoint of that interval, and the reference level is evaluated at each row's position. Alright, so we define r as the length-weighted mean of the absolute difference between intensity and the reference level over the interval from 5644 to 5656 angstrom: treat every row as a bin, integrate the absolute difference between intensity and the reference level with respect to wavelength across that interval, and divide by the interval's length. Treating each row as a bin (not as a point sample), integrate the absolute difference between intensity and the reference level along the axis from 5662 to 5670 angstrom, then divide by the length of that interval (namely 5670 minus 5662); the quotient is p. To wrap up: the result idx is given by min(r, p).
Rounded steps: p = 0.09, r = 0.0321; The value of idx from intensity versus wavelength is 0.032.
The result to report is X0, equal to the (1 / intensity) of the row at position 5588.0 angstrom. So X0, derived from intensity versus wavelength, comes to 0.274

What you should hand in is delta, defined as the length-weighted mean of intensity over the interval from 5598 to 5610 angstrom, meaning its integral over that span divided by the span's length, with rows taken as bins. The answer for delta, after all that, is 3.78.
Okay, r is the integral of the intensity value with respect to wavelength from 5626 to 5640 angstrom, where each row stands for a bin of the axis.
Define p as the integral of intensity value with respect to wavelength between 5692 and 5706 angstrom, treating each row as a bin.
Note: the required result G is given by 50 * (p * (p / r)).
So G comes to 2560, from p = 51.6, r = 52.0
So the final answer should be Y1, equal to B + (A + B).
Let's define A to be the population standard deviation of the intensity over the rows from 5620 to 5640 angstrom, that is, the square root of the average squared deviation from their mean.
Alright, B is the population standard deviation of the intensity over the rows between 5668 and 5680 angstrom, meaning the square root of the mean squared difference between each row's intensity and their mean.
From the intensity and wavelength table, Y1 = 0.087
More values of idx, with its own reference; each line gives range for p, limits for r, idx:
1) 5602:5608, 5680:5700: 0.015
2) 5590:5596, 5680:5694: 0.012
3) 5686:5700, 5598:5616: 0.013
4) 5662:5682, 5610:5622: 0.028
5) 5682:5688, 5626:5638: 0.011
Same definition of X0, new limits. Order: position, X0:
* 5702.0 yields 0.272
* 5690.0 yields 0.271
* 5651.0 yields 0.270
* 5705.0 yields 0.274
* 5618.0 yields 0.269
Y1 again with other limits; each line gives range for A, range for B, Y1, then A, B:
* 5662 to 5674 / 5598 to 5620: 0.102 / 0.018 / 0.042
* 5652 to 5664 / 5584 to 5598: 0.113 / 0.044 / 0.034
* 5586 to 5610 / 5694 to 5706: 0.097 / 0.054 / 0.022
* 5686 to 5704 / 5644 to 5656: 0.087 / 0.009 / 0.039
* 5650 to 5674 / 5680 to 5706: 0.087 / 0.048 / 0.019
